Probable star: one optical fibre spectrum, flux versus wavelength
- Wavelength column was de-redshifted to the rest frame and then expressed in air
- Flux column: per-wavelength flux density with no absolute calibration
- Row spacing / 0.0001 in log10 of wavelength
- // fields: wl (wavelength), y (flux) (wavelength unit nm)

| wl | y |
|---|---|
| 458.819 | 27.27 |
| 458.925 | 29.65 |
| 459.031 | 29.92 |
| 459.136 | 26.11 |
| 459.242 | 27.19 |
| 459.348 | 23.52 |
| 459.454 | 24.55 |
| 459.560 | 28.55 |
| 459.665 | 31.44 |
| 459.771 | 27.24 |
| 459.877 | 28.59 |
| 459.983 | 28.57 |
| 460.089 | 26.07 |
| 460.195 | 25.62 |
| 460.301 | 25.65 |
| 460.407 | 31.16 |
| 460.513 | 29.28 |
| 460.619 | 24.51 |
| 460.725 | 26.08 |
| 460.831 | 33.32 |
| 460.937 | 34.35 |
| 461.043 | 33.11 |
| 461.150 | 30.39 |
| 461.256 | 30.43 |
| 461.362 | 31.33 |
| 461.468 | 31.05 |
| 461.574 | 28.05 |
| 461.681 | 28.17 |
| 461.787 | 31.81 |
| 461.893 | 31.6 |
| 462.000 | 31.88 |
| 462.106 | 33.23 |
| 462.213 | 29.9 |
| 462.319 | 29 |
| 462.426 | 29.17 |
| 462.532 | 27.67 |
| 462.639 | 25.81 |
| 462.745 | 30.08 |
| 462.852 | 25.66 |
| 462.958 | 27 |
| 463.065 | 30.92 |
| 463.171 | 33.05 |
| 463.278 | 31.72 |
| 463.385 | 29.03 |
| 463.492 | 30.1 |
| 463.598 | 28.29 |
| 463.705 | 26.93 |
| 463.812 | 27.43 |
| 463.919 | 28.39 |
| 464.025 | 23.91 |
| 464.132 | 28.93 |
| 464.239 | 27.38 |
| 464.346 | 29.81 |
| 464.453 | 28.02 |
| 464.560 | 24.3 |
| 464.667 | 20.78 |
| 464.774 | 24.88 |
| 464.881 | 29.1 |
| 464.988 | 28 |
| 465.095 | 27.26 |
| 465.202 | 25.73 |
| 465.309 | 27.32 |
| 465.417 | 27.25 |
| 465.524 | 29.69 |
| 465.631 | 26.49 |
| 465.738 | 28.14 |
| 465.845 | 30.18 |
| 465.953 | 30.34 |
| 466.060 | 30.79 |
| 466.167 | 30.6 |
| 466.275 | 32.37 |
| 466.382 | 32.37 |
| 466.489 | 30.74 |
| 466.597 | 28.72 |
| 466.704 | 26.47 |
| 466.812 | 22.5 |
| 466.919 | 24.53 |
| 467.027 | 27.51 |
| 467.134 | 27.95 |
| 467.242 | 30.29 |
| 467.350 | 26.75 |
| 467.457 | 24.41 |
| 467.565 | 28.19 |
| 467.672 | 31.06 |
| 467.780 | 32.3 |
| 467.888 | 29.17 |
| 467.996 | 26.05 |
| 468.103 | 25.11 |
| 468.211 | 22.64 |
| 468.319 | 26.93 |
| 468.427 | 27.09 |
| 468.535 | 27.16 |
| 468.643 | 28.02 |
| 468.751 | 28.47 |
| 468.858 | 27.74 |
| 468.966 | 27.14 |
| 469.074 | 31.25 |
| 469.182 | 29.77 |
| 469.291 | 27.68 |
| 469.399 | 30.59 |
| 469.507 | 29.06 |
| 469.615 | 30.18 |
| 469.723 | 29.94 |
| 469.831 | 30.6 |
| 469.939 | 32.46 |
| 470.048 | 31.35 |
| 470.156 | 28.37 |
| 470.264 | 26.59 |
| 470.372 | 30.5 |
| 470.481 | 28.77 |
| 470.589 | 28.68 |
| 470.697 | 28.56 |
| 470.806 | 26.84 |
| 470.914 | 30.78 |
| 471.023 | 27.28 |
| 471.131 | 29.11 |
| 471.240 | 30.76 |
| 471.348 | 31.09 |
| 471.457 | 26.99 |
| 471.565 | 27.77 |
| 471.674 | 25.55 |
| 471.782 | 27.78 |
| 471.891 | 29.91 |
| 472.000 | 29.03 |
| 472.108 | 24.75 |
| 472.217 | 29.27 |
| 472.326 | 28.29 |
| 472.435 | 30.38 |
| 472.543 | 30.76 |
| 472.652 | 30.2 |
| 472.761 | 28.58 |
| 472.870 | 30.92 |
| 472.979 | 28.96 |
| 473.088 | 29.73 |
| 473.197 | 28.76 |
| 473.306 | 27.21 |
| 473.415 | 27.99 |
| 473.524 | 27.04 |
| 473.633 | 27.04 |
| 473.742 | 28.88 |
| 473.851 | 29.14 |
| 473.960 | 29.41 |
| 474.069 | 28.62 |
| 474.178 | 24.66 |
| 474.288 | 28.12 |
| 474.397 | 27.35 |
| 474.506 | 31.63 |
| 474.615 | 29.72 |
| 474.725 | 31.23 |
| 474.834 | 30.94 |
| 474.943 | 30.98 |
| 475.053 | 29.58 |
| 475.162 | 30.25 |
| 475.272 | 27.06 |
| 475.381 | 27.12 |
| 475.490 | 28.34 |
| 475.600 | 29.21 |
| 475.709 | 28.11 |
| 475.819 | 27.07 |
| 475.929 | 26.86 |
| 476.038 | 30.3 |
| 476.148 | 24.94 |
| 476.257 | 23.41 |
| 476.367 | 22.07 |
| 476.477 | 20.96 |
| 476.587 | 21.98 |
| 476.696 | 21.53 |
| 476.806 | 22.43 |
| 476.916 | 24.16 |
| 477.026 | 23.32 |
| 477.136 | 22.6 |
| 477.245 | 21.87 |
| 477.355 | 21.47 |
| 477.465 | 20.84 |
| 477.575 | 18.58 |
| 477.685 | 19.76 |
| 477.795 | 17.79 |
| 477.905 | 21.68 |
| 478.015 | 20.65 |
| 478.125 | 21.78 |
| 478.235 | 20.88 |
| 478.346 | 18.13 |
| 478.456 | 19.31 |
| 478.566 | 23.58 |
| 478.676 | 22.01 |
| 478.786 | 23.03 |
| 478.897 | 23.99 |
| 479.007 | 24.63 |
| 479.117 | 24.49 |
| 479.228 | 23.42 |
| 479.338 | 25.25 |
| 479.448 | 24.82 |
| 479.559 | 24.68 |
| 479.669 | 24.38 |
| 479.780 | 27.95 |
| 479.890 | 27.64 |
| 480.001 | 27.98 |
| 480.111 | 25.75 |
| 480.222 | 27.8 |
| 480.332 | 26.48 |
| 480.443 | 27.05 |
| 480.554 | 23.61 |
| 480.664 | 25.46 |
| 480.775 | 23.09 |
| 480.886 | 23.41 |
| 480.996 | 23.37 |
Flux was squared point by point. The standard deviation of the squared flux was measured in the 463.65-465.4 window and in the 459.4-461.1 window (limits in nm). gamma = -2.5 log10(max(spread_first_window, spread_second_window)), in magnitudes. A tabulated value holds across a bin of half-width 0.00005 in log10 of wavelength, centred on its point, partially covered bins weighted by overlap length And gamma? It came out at -5.7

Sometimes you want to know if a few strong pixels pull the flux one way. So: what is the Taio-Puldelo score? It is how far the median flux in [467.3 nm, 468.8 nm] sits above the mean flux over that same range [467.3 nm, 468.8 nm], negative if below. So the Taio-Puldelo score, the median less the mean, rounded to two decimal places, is -0.26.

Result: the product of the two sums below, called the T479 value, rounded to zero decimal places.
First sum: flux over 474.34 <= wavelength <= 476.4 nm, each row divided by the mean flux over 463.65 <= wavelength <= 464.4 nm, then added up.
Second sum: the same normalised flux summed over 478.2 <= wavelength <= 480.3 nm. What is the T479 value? 325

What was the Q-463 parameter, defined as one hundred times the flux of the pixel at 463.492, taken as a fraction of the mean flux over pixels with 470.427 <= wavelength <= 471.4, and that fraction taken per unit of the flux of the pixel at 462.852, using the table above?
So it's 4.03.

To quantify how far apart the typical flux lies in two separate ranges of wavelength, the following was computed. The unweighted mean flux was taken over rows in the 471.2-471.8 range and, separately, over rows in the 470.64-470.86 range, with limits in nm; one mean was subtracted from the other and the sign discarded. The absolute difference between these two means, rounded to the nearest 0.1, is 0.6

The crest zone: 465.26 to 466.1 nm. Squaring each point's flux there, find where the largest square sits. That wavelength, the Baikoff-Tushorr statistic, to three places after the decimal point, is 466.060 nm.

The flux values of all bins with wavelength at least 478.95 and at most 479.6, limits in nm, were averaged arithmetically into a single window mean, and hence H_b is 24.5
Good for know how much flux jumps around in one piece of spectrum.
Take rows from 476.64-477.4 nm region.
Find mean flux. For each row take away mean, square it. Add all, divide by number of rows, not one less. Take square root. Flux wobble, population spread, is 0.91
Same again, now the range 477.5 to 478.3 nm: 1.41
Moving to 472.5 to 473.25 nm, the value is 0.89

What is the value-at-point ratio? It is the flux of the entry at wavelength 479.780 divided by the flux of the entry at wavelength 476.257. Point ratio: 1.19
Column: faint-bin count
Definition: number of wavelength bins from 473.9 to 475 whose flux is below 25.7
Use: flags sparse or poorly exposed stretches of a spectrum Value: 1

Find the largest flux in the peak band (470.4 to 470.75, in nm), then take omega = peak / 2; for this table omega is 14.4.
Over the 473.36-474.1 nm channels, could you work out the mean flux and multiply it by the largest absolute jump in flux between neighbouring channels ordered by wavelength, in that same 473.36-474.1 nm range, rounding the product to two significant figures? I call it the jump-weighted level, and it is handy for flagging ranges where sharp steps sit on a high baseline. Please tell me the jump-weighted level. 52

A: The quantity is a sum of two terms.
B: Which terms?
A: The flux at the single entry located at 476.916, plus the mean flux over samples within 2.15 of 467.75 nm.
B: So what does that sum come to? 53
